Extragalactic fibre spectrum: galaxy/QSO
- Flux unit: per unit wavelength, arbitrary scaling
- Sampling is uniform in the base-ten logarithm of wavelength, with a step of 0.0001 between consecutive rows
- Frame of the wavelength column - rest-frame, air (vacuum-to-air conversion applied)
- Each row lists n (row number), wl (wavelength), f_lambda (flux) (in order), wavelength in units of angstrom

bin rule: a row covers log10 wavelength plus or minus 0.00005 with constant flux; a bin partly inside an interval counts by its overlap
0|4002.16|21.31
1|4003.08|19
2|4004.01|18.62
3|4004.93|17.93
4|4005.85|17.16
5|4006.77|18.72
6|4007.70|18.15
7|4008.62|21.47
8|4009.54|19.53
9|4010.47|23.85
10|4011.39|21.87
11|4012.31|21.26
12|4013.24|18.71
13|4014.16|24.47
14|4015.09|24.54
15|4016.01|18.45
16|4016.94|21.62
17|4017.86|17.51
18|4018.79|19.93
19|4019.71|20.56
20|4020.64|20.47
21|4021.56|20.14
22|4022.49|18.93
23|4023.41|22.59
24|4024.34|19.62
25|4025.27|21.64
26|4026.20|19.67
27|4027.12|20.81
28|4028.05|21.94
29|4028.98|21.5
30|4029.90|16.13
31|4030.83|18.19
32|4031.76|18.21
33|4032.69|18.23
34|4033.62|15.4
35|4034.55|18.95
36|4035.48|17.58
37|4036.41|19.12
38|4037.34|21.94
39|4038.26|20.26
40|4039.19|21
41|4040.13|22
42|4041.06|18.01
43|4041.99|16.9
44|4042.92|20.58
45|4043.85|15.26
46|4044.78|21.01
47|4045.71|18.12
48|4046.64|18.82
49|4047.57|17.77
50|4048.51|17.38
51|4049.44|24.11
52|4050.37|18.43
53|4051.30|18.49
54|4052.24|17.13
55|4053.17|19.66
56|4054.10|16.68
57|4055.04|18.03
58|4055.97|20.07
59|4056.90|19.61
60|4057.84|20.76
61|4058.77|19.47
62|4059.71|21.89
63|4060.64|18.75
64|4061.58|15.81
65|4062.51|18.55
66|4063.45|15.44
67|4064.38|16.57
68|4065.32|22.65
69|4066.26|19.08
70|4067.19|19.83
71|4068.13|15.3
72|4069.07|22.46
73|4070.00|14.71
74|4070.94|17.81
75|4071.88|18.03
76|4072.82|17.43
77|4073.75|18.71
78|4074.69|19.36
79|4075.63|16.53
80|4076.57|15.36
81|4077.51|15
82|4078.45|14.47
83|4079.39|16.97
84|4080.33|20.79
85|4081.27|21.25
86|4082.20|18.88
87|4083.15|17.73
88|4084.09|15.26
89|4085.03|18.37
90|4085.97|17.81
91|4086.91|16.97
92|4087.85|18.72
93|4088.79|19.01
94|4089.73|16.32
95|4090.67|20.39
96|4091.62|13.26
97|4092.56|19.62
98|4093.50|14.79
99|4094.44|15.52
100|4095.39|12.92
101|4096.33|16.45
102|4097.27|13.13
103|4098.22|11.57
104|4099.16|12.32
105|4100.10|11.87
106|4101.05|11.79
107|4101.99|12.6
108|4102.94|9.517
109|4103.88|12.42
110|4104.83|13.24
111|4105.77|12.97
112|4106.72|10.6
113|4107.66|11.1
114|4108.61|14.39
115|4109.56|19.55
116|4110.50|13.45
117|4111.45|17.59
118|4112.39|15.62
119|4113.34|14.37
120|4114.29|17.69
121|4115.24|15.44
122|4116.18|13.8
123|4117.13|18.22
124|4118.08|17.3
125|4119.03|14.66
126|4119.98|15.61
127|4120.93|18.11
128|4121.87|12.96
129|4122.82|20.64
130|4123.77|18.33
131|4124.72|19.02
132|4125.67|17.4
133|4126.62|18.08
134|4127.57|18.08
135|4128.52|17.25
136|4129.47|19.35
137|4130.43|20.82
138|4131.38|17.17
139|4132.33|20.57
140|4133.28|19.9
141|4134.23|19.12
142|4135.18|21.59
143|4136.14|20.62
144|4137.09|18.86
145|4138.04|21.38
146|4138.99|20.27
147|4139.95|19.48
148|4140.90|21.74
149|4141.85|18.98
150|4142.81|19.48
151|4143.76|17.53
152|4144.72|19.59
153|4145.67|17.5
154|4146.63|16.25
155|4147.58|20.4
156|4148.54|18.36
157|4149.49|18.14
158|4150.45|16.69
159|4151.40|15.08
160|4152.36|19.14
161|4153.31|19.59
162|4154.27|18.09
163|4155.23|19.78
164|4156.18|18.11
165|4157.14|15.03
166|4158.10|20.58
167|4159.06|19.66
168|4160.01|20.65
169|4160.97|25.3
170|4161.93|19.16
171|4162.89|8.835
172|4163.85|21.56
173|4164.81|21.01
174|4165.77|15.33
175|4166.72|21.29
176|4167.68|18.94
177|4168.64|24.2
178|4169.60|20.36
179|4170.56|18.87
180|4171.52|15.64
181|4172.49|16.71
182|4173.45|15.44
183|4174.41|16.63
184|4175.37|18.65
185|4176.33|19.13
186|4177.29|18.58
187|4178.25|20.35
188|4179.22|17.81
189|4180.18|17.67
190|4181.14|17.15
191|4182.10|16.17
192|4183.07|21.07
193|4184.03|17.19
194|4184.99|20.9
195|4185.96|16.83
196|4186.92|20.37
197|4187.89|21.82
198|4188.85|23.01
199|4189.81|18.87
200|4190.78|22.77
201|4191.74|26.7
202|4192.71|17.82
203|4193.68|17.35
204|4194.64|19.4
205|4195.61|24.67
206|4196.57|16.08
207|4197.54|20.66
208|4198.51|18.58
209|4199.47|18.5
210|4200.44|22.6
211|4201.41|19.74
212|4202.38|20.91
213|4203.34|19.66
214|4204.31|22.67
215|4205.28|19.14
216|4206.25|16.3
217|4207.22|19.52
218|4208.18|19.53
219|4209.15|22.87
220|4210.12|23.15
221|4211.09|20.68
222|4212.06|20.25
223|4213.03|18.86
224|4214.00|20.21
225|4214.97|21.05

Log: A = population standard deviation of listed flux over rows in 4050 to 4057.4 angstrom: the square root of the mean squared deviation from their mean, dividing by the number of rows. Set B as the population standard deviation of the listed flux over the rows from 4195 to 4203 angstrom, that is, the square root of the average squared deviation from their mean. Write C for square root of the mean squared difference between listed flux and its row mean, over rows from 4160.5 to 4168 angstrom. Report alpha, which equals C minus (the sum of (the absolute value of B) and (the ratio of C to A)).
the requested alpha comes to -1.9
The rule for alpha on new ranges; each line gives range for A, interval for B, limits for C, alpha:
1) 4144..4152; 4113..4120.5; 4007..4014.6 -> -0.7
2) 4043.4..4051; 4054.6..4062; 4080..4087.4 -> -0.6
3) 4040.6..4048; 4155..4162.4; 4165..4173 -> -1.5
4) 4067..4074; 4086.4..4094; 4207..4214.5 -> -1.5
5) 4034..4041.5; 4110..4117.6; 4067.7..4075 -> -0.9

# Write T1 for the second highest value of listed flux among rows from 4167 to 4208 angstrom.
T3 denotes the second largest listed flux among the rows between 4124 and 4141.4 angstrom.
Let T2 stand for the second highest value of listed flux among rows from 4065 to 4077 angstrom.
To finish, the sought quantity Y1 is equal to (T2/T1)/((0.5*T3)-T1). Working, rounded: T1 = 24.67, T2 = 22.46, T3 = 21.59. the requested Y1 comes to -0.066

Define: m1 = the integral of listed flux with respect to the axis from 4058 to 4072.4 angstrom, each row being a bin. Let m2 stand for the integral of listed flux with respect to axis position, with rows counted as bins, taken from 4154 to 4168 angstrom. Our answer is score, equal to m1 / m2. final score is 1.00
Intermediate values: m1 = 266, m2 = 265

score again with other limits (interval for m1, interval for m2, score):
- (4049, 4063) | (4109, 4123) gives 1.18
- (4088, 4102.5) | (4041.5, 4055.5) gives 0.83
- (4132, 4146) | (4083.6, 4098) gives 1.17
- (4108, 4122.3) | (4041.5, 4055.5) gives 0.87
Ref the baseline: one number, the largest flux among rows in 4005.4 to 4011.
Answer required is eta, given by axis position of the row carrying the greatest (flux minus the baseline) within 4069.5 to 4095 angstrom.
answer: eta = 4081.27 angstrom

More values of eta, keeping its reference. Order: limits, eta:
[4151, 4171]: 4160.97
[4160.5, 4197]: 4191.74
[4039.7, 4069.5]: 4049.44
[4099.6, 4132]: 4130.43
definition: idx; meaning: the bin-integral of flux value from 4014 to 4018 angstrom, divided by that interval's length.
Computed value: 21.4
